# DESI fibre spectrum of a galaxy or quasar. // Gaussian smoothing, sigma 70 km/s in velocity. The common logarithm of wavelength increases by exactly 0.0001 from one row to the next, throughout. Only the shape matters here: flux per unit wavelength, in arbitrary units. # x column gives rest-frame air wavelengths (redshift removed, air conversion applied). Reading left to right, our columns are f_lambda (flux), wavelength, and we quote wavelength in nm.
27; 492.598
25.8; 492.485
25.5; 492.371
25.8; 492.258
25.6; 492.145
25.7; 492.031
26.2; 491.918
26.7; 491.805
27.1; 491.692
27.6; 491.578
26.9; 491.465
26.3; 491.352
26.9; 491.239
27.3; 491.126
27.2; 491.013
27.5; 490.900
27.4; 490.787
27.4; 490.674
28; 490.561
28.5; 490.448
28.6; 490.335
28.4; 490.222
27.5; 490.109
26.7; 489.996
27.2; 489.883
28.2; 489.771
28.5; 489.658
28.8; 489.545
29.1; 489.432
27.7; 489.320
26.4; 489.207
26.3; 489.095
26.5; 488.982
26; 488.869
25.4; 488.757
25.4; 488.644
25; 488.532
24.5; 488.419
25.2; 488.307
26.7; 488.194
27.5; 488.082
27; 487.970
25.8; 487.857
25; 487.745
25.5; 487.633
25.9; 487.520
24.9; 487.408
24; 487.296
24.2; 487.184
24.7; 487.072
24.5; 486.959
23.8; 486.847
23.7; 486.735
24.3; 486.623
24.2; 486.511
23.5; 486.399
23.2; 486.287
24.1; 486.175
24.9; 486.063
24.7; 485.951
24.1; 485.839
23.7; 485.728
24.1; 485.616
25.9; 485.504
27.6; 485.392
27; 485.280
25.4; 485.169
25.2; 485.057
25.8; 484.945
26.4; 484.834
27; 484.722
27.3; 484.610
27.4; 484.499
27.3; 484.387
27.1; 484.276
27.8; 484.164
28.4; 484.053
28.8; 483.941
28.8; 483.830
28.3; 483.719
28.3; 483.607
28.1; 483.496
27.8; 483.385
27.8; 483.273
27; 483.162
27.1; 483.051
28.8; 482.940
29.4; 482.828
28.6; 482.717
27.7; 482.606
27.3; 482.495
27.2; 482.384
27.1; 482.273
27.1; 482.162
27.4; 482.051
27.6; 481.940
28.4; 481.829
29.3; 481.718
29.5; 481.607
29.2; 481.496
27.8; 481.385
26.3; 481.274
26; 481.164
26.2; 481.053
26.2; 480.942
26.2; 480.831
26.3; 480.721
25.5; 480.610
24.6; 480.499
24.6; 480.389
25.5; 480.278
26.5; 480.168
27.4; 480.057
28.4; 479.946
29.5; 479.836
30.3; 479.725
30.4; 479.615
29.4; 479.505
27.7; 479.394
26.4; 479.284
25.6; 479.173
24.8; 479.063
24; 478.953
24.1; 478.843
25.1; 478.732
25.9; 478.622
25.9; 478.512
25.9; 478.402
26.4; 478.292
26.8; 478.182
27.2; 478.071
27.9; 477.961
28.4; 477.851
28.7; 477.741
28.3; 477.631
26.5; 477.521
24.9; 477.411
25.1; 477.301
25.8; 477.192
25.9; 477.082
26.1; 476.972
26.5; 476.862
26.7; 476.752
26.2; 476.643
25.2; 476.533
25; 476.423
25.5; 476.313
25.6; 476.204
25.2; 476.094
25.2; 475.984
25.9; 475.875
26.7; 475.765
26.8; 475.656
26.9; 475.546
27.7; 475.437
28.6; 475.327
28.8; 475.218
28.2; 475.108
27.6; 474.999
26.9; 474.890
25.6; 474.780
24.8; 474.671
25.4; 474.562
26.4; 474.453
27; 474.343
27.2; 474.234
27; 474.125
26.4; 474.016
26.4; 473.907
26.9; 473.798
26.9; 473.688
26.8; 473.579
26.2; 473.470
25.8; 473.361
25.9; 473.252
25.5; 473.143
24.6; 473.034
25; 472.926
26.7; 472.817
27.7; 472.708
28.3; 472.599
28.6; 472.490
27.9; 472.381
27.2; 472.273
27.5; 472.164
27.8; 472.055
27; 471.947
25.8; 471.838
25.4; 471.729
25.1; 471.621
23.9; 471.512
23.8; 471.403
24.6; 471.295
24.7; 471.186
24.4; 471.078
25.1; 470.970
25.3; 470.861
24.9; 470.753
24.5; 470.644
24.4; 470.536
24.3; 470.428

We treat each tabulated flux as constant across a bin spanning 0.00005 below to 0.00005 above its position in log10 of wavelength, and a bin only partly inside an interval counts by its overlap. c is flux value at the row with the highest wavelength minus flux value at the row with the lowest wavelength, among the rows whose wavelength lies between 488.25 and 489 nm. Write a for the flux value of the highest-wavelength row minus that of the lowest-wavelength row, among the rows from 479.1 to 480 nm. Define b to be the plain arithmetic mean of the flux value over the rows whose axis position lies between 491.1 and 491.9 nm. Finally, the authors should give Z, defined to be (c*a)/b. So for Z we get 0.13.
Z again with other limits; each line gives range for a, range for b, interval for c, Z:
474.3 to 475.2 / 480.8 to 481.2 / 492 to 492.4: -0.01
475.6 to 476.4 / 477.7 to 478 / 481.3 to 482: 0.01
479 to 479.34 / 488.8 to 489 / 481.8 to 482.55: -0.07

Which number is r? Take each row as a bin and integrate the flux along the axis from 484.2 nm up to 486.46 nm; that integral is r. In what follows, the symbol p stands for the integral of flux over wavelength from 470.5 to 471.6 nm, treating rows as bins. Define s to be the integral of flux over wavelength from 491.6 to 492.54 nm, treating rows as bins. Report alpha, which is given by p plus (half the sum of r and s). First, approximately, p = 27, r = 58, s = 24.5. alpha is 68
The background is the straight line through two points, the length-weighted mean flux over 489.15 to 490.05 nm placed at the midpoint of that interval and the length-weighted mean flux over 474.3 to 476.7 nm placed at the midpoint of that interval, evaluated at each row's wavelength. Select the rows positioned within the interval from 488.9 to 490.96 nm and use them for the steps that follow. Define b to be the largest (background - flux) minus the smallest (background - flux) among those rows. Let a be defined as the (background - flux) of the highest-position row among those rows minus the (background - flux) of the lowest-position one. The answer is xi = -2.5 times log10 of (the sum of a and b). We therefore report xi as -0.7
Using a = -1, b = 2.8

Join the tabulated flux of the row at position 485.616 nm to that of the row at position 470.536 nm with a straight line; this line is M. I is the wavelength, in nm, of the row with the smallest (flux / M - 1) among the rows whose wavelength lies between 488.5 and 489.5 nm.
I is 488.532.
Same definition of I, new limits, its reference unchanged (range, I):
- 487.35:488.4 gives 487.408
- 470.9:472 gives 471.403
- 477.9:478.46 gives 478.402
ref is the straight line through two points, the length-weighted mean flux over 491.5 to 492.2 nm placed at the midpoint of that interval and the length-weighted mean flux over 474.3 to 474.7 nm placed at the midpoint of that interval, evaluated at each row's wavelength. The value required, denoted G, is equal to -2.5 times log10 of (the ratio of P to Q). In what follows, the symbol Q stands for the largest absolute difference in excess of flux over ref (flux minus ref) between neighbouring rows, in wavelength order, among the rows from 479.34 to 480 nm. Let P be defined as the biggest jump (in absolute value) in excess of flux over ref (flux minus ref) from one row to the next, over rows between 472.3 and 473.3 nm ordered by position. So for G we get 0.00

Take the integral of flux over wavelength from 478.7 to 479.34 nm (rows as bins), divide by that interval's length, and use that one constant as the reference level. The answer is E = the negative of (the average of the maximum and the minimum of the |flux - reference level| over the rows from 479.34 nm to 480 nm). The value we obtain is -4.1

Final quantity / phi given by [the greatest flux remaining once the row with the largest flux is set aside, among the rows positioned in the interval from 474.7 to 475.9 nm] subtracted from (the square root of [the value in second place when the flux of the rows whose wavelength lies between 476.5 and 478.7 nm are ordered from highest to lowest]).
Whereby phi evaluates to -23.3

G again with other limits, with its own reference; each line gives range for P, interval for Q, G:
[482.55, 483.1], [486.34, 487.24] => -0.97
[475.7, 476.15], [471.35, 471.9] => 0.43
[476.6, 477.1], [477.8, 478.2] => 0.38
